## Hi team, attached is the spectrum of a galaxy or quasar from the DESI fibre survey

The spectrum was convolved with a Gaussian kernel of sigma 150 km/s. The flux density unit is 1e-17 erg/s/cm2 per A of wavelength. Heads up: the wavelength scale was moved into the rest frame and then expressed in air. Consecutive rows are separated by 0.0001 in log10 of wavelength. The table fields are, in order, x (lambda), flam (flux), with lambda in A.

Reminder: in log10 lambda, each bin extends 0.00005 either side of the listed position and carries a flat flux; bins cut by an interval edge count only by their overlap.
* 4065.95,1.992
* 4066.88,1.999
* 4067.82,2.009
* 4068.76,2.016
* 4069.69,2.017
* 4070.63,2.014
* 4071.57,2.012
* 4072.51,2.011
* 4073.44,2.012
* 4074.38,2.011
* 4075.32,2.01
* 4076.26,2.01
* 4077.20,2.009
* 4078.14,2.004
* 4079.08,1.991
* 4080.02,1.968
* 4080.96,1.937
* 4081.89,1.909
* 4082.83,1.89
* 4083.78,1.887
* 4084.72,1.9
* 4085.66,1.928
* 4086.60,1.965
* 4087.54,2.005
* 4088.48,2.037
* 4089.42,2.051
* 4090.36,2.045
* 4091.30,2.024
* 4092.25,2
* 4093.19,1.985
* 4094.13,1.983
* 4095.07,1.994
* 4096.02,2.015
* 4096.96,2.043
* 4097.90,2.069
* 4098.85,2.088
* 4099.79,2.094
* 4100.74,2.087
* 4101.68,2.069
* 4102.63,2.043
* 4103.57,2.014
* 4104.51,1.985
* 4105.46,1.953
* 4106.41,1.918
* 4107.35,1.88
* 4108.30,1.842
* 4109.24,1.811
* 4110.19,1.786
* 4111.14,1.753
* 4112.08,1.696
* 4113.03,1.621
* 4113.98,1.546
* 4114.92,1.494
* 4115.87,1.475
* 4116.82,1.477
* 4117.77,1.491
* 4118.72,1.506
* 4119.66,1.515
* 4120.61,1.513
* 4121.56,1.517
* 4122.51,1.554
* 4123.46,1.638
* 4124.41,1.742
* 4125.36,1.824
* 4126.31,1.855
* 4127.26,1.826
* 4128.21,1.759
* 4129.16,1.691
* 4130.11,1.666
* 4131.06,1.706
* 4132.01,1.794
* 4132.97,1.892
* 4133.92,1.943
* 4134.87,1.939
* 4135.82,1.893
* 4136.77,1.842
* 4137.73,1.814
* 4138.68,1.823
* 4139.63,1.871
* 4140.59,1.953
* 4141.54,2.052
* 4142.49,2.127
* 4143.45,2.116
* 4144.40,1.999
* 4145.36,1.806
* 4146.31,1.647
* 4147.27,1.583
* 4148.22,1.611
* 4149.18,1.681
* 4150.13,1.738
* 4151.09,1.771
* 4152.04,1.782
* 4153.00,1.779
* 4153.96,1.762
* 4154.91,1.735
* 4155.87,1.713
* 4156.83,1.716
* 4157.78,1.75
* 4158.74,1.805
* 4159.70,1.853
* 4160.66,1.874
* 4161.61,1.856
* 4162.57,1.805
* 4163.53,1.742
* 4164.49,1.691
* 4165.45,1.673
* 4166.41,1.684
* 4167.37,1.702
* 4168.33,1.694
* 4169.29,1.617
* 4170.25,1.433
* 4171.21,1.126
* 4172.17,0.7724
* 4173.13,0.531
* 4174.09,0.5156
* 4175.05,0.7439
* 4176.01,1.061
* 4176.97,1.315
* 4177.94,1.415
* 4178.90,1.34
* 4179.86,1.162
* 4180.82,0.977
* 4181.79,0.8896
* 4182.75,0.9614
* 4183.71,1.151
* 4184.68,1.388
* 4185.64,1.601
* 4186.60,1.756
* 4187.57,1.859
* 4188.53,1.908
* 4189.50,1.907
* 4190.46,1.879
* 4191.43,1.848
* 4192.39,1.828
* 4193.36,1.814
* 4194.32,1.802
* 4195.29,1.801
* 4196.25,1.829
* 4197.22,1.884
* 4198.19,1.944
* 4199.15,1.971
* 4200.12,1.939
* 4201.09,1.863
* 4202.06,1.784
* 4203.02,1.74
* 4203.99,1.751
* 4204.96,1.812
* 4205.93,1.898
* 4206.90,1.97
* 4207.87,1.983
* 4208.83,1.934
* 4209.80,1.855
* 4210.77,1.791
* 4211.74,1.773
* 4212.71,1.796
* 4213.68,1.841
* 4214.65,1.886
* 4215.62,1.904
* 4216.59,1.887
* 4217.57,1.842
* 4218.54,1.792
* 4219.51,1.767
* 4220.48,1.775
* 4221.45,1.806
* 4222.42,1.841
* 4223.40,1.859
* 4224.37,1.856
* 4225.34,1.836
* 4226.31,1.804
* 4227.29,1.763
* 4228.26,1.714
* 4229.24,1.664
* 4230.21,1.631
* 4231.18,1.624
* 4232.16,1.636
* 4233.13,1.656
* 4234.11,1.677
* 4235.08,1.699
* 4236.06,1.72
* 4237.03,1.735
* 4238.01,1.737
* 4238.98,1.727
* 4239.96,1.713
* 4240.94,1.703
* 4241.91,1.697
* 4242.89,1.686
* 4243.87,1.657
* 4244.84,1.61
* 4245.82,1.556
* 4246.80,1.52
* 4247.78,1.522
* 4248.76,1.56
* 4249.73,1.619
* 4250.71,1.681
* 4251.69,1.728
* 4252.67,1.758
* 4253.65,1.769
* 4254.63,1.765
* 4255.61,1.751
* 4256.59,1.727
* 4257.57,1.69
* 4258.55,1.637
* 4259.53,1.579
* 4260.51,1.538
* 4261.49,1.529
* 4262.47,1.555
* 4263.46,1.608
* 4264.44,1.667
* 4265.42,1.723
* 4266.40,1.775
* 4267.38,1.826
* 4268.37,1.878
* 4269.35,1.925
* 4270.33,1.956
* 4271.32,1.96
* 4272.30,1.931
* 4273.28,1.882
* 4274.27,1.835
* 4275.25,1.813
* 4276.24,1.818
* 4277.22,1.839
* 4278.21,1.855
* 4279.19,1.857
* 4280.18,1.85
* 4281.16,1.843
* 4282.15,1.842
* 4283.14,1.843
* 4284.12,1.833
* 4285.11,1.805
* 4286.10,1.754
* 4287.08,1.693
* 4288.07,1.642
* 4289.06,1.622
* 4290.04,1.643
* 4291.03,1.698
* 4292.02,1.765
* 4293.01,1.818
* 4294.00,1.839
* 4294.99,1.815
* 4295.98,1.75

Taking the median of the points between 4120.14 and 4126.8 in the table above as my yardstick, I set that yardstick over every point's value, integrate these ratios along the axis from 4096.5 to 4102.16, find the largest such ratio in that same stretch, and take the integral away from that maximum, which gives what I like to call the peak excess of -3.7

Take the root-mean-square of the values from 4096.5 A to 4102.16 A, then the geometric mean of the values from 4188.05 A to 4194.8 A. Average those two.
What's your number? 1.96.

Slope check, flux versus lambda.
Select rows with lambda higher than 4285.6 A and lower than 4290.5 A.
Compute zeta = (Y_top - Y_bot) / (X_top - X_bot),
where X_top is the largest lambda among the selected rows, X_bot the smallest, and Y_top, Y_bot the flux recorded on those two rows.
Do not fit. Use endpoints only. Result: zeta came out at -0.028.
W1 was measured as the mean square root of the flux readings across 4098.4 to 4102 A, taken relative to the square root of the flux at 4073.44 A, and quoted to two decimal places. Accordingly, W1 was 1.02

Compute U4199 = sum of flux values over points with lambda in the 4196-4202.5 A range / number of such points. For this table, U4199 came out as 1.89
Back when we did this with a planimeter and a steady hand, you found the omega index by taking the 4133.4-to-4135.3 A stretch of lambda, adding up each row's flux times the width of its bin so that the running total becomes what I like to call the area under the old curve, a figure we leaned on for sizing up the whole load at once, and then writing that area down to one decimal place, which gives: 3.7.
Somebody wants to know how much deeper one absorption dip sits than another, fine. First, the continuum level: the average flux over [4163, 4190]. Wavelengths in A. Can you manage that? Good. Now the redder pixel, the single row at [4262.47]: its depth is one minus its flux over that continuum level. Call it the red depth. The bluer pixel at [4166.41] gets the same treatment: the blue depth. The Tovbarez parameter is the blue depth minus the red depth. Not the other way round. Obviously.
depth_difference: -0.10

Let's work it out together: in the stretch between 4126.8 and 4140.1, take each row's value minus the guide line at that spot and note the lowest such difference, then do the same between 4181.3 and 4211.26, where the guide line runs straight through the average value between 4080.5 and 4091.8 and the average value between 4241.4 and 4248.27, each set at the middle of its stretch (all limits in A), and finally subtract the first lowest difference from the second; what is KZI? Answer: -0.66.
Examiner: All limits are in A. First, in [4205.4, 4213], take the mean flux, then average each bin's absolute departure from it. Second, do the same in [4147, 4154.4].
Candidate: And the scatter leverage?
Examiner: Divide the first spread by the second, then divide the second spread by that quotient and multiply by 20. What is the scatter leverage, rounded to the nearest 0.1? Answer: 1.2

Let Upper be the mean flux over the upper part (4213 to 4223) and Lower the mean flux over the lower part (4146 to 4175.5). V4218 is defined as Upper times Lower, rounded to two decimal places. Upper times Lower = 2.86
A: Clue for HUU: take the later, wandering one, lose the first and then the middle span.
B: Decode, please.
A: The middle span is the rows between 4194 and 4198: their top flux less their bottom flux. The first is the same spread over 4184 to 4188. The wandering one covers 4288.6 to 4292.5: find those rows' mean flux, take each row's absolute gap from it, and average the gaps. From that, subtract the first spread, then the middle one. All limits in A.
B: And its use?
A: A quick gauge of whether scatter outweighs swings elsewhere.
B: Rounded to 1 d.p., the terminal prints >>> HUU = -0.5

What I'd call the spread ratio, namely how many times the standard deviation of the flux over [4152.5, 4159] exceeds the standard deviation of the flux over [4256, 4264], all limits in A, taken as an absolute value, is 0.5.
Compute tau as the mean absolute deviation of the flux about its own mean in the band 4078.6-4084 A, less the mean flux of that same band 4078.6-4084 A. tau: -1.90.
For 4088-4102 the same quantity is -2.01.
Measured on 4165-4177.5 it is -0.82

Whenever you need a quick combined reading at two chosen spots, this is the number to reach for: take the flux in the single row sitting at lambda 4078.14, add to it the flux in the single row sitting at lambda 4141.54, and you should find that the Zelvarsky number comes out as 4.1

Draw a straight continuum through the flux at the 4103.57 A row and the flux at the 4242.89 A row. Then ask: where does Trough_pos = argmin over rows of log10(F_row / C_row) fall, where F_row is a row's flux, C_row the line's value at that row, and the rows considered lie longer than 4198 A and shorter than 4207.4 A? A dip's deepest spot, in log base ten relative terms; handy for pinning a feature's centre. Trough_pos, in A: 4203.02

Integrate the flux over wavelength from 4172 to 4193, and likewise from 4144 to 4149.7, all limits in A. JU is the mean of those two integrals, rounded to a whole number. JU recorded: 19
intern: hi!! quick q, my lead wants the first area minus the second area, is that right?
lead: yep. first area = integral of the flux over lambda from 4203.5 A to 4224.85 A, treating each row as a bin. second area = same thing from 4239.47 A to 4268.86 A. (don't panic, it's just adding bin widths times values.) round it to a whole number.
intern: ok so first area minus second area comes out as -10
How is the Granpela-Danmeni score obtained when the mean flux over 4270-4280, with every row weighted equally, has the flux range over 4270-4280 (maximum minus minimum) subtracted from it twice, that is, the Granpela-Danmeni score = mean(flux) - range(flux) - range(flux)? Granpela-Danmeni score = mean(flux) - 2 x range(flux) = 1.6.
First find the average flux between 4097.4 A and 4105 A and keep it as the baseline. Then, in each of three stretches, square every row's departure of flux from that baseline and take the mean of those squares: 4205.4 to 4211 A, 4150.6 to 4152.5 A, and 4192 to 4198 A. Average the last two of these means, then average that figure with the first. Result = 0.05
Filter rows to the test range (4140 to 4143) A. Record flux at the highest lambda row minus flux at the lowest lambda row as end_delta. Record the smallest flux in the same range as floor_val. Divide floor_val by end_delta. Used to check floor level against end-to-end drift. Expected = 11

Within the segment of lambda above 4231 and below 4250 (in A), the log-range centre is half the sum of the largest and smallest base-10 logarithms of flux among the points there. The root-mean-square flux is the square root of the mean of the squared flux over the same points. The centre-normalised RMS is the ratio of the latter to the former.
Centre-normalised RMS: 7.85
